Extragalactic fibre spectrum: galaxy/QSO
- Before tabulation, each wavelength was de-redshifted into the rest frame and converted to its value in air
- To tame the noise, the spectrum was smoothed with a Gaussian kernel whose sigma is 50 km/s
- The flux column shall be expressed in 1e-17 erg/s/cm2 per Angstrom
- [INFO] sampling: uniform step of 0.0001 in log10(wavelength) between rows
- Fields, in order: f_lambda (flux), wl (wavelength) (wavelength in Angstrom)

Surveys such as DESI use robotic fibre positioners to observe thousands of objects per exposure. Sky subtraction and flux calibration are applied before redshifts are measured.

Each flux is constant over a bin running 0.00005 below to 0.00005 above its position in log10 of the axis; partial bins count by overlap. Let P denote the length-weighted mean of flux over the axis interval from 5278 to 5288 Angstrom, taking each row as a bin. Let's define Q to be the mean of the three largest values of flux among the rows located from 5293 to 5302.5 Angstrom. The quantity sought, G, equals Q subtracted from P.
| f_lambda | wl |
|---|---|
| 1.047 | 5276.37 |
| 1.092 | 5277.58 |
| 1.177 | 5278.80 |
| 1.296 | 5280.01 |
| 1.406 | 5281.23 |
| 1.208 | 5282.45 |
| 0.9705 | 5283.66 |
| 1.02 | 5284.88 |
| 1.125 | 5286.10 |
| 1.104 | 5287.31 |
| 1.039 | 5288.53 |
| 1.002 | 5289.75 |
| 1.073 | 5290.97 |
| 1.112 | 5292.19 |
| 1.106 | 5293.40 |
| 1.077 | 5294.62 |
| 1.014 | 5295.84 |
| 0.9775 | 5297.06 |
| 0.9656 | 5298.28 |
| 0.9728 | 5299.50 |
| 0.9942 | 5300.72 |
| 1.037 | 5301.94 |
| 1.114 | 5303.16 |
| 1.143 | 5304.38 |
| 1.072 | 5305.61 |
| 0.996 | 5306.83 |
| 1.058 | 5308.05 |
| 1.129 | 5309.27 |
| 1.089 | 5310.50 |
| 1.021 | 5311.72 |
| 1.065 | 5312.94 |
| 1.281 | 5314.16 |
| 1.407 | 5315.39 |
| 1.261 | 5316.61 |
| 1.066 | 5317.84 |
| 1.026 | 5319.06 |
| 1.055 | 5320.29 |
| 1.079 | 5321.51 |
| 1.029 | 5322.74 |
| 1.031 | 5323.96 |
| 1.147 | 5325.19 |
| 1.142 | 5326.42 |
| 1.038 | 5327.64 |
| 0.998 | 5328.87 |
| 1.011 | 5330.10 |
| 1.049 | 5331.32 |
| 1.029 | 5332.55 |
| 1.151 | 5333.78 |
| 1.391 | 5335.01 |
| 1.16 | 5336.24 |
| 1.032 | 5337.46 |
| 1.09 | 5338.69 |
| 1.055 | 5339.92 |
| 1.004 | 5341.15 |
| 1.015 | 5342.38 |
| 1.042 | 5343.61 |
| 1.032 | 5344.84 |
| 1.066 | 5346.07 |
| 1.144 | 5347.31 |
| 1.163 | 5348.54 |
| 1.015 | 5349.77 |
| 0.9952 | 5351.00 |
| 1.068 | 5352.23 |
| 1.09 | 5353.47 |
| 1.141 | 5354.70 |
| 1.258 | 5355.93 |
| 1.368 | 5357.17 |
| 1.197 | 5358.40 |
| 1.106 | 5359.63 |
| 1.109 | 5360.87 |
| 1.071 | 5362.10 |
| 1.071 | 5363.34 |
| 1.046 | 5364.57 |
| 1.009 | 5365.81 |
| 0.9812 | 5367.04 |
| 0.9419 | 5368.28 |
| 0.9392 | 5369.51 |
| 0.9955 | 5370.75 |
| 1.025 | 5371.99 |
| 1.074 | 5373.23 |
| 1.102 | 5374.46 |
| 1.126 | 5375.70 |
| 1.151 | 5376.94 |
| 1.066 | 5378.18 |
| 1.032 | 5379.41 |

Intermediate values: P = 1.16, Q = 1.07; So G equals 0.09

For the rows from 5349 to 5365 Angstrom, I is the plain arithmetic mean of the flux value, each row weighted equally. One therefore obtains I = 1.12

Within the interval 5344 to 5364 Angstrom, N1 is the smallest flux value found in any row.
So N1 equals 0.9952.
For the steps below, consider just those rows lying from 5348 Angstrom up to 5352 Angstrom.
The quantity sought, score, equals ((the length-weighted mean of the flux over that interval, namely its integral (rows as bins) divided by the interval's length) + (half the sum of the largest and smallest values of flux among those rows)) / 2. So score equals 1.07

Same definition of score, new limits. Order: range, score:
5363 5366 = 1.04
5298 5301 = 0.98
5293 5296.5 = 1.06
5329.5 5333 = 1.03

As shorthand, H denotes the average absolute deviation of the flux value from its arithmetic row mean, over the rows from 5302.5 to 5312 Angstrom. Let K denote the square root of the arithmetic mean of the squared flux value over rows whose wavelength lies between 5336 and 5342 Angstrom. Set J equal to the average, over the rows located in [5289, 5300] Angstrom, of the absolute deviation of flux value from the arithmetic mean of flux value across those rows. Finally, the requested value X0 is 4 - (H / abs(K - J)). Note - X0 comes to 3.96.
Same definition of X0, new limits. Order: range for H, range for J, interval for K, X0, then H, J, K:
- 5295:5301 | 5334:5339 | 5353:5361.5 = 3.99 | 0.02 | 0.111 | 1.19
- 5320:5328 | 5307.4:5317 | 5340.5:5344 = 3.95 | 0.04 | 0.114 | 1.02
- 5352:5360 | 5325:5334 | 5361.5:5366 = 3.91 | 0.08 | 0.057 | 1.05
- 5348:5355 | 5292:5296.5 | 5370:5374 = 3.95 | 0.05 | 0.032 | 1.03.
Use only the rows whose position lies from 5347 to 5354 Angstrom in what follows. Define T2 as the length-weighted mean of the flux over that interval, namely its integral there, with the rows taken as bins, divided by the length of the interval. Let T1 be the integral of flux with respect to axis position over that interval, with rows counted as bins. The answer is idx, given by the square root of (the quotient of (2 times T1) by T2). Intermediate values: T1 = 7.5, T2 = 1.08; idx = 3.74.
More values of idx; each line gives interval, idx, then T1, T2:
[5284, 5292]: 4.00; 8.5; 1.06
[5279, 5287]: 4.00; 9.4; 1.17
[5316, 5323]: 3.74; 7.6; 1.09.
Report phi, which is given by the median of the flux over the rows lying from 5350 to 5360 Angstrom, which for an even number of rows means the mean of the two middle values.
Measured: 1.12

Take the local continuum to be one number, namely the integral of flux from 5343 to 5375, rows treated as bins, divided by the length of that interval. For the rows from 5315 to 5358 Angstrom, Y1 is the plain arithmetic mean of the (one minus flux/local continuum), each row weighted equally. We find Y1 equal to -0.024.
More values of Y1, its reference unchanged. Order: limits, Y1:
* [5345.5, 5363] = -0.046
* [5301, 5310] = 0.000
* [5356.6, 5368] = -0.026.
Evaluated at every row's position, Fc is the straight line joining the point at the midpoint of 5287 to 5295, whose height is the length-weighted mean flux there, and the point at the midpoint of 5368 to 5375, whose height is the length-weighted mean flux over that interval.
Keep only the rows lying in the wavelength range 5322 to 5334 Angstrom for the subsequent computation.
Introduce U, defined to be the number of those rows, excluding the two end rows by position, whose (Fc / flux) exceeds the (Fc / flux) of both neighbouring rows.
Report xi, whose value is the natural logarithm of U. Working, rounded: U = 2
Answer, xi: 0.7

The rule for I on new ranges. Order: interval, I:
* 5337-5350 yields 1.06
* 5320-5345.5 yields 1.08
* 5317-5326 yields 1.06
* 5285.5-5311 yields 1.06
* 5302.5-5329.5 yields 1.10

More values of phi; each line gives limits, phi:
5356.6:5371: 1.06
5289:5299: 1.04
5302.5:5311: 1.09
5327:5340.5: 1.05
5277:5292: 1.10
